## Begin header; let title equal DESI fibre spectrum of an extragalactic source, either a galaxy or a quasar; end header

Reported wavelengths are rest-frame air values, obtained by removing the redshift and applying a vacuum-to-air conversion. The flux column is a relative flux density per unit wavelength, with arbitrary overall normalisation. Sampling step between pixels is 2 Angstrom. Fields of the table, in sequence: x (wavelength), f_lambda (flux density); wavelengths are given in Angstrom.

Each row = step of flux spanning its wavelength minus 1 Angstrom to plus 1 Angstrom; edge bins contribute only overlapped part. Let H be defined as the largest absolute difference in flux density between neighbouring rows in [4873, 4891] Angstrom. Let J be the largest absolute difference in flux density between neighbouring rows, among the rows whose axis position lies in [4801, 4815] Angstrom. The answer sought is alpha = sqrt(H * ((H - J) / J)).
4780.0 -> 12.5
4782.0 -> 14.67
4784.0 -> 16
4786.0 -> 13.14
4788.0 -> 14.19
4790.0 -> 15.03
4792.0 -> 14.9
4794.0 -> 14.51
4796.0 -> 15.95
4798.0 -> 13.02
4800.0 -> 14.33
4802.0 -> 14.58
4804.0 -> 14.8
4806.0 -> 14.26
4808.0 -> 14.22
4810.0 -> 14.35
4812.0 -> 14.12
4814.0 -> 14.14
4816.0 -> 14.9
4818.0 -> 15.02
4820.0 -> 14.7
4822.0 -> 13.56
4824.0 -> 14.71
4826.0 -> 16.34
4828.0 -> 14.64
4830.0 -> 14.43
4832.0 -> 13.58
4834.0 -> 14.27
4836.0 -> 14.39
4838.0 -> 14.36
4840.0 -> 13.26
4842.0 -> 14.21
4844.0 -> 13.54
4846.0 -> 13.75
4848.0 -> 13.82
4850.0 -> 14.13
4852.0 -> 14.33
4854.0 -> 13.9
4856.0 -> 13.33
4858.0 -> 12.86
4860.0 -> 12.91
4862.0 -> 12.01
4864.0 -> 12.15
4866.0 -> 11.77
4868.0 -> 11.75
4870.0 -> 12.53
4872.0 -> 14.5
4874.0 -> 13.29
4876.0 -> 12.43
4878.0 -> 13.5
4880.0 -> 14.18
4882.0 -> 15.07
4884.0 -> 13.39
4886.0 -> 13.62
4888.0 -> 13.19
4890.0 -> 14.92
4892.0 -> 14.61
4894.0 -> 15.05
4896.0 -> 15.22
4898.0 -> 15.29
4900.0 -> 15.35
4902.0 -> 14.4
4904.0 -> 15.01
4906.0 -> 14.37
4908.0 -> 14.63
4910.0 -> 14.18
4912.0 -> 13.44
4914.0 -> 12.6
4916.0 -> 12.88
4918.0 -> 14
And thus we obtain 1.95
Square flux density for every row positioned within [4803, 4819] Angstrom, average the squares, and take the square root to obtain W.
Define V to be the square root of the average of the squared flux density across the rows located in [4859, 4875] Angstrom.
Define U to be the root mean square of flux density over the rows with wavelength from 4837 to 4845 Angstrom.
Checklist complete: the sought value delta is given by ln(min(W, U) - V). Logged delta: 0.2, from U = 13.9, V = 12.6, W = 14.5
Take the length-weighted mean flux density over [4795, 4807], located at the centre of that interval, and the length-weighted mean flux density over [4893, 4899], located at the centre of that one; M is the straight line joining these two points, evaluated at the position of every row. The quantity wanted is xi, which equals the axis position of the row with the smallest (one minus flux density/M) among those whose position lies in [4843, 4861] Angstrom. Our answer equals 4852.0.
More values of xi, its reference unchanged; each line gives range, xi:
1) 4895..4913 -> 4900.0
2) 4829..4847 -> 4830.0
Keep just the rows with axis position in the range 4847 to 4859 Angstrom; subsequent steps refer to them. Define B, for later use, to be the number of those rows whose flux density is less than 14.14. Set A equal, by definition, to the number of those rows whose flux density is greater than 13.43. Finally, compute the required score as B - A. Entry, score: 1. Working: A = 4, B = 5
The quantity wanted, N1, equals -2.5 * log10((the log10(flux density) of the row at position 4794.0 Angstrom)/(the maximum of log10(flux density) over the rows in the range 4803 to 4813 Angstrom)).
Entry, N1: 0.008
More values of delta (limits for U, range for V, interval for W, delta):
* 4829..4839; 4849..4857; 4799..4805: -1.3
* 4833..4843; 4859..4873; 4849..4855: 0.4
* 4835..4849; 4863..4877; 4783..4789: 0.2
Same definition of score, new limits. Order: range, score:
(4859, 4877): 7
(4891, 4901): -5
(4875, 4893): -1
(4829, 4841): -3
